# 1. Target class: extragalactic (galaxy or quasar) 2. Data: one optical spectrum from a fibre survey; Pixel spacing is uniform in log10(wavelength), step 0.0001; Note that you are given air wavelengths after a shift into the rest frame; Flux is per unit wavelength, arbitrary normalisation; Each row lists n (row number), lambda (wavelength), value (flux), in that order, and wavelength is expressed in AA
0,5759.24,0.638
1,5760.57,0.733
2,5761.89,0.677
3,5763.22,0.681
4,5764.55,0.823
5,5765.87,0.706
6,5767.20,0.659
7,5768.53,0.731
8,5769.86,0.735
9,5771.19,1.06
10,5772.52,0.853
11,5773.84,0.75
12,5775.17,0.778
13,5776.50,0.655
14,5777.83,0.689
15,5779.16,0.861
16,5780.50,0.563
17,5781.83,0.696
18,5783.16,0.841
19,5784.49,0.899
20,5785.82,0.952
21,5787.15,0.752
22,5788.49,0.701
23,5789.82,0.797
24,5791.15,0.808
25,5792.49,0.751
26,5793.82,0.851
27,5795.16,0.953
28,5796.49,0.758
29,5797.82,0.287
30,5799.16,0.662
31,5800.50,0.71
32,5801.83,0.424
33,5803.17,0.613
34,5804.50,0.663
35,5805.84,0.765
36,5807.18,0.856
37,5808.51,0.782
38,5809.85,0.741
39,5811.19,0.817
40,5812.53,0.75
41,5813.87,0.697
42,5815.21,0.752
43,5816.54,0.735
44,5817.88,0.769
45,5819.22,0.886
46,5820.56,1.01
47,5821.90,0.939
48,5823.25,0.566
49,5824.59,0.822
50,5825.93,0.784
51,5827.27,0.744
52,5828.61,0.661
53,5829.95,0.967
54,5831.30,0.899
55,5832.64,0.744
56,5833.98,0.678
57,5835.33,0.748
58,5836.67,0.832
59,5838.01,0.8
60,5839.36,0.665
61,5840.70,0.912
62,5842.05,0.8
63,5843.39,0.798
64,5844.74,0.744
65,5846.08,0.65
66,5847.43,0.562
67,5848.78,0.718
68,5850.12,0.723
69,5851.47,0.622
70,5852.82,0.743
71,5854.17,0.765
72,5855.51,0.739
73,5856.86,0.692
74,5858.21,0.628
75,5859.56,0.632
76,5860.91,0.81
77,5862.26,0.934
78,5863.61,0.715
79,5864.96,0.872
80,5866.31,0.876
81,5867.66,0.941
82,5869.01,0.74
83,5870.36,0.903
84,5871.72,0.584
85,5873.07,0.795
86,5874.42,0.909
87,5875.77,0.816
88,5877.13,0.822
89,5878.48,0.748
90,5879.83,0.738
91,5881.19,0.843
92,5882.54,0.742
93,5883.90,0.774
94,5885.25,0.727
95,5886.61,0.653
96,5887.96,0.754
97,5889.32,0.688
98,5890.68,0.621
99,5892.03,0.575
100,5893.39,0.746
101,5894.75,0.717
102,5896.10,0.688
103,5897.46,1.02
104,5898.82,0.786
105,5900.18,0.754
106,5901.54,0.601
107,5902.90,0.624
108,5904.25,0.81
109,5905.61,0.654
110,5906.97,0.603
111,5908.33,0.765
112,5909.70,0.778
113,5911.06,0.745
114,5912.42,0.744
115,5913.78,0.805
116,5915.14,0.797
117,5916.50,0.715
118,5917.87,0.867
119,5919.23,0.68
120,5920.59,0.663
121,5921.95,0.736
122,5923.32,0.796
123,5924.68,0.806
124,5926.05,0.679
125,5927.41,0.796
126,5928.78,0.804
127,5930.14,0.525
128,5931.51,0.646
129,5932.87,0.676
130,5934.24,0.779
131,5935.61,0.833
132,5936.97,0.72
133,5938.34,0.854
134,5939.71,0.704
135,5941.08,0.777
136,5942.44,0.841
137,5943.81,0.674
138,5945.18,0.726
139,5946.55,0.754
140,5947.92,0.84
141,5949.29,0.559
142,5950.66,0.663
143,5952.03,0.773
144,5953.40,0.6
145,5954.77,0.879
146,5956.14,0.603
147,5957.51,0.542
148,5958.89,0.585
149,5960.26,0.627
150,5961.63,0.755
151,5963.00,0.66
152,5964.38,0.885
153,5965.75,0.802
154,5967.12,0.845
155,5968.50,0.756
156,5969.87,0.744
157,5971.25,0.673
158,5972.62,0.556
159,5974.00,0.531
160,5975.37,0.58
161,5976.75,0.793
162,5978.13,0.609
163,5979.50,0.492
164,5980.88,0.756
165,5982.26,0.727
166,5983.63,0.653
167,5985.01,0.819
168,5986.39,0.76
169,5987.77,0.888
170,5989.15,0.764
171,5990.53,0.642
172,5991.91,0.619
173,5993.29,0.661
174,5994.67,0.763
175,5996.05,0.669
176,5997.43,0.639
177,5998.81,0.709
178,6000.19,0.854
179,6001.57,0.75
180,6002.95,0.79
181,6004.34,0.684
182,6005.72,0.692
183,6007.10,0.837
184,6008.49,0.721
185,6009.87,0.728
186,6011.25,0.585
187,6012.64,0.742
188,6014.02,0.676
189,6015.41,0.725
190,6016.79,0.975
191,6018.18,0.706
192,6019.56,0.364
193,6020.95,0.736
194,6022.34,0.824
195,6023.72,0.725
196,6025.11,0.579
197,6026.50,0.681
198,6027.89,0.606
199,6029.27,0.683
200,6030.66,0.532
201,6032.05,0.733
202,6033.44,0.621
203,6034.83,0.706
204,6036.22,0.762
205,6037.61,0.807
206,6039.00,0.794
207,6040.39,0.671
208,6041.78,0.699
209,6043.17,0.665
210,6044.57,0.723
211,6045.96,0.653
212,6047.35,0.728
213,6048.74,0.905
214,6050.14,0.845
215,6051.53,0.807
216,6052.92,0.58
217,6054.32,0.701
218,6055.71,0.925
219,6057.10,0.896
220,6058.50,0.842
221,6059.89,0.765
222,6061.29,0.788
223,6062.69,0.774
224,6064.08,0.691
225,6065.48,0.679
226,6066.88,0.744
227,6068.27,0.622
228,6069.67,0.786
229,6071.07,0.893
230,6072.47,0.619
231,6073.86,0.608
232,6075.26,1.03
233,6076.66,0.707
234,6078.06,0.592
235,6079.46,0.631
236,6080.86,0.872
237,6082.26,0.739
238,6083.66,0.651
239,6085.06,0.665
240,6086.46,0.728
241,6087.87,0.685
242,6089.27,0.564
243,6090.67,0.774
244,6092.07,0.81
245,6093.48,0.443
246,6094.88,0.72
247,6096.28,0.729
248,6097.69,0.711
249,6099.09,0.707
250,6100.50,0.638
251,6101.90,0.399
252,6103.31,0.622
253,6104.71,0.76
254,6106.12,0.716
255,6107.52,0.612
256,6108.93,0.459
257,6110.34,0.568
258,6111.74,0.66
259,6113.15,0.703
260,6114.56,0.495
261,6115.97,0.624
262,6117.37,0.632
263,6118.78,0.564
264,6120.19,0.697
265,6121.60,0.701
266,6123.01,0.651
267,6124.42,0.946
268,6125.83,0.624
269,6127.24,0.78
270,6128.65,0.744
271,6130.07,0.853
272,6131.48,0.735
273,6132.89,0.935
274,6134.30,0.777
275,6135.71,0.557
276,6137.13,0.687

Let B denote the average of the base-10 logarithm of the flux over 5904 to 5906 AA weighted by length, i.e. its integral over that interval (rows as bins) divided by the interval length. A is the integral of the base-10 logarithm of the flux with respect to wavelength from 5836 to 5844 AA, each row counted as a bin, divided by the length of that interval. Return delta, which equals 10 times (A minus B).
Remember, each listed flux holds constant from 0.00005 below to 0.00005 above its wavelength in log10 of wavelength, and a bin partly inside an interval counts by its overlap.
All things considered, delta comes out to 0.4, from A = -0.10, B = -0.141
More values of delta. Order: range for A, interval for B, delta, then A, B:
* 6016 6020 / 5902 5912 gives -0.3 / -0.18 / -0.152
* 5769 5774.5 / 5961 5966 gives 0.4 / -0.08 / -0.114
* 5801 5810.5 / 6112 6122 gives 0.3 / -0.17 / -0.204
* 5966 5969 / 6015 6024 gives 0.6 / -0.10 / -0.158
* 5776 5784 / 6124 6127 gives -0.2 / -0.15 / -0.122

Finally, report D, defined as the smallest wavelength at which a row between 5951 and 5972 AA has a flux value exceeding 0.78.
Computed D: 5954.77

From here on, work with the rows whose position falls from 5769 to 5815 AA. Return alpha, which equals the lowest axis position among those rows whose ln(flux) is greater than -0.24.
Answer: 5771.19 AA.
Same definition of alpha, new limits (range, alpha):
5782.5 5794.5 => 5783.16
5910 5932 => 5913.78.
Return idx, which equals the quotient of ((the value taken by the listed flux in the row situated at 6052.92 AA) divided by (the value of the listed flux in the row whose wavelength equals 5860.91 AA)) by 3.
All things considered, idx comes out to 0.24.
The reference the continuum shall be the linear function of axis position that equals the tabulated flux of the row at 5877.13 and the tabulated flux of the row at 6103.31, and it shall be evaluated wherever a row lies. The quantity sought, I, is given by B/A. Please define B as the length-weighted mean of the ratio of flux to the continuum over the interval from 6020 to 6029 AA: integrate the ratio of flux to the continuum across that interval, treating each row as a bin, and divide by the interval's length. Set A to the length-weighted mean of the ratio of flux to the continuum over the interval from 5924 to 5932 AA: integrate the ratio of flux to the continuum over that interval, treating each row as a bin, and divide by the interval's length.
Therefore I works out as 1.08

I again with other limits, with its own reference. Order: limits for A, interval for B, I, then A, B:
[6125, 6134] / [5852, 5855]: 0.68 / 1.30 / 0.89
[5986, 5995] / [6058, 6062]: 1.20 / 1.00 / 1.20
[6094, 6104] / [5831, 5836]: 0.86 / 1.03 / 0.88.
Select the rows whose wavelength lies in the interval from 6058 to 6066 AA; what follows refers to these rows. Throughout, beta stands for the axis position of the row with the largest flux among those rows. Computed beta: 6058.50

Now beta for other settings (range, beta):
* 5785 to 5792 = 5785.82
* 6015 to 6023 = 6016.79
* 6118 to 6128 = 6124.42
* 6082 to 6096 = 6092.07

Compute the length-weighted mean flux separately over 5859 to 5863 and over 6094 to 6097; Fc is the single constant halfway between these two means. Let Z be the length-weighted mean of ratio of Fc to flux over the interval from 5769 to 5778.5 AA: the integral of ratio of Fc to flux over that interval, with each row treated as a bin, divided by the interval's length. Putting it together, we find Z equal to 0.98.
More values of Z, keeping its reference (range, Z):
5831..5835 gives 1.00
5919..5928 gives 1.02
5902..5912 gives 1.07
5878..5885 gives 0.98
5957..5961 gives 1.28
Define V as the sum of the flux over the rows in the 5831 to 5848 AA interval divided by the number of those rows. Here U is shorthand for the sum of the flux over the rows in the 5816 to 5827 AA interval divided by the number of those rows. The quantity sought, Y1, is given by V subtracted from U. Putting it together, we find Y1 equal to 0.06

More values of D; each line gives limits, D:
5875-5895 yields 5875.77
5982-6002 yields 5985.01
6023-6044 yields 6037.61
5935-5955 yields 5935.61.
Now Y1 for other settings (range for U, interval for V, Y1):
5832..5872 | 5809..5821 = -0.04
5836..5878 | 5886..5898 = 0.05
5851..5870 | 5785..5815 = 0.03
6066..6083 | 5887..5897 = 0.05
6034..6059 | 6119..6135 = -0.01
